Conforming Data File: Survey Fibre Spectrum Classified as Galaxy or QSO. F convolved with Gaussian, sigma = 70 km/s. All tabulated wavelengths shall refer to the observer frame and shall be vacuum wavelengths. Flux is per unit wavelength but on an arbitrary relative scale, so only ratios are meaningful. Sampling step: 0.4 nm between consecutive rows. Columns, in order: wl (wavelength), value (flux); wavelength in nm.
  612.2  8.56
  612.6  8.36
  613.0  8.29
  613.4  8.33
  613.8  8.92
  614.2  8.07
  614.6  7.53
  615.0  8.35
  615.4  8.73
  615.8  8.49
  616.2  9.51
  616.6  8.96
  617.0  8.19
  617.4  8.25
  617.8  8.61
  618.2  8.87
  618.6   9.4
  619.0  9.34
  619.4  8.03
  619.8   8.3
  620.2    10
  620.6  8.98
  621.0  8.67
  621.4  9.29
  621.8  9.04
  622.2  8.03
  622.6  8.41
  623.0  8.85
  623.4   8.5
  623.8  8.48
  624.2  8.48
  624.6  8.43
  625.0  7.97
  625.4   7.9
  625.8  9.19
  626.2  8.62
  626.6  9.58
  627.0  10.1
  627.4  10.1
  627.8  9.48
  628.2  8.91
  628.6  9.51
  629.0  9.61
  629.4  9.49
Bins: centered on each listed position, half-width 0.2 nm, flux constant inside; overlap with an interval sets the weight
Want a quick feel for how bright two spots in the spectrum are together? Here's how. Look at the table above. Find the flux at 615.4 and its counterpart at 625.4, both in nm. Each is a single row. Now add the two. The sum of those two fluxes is 16.6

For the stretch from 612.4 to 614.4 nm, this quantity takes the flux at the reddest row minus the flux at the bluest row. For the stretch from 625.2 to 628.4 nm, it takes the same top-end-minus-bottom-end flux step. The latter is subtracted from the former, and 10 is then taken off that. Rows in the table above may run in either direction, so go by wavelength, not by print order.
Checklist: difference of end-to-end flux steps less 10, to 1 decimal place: -11.3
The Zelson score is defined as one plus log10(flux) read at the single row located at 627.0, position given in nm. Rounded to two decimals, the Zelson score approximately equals 2.00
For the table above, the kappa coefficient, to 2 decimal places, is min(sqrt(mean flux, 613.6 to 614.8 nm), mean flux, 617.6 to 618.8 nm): 2.86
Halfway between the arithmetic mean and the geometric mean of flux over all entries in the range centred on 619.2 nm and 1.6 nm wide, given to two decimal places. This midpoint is 8.76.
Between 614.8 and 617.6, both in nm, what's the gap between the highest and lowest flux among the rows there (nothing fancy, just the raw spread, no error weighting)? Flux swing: 1.3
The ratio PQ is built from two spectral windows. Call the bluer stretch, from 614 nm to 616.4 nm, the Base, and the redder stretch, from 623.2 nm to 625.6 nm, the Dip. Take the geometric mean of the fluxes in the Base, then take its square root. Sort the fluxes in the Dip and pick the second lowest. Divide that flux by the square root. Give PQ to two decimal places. 2.75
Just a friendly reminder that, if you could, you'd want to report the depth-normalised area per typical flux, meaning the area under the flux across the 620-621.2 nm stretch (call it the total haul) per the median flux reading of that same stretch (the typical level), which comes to 1.232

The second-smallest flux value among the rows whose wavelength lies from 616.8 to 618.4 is 8.25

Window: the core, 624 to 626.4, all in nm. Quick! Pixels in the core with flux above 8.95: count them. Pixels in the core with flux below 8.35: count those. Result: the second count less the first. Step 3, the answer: 1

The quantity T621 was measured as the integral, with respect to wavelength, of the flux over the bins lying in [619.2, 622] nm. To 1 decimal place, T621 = 24.9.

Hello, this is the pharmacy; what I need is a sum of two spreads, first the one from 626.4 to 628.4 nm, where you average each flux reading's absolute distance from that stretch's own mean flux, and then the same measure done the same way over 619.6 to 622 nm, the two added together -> 0.77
